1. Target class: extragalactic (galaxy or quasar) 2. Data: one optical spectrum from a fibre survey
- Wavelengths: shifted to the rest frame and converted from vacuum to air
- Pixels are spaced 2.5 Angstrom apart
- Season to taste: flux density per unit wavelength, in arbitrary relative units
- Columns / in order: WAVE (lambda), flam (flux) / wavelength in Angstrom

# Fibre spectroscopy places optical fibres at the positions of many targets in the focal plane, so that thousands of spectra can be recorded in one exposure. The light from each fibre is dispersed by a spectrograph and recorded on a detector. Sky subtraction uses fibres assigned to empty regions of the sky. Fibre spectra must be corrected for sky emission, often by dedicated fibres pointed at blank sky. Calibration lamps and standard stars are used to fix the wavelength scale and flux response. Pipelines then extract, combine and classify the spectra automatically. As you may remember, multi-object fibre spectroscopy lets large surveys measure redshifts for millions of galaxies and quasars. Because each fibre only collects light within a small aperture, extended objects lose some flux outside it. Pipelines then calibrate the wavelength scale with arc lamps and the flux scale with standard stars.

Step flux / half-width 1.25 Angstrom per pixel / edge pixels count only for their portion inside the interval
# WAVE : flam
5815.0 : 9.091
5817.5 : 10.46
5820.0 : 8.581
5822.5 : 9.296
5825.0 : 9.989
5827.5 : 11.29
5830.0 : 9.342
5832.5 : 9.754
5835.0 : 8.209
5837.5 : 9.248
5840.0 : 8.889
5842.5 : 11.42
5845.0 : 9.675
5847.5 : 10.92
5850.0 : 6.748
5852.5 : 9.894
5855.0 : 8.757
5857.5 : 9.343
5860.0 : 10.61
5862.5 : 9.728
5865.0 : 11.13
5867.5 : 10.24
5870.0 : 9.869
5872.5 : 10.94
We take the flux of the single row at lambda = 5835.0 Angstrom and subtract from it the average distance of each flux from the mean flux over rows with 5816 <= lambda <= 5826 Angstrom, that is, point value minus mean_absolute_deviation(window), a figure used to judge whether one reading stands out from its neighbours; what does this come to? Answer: 7.6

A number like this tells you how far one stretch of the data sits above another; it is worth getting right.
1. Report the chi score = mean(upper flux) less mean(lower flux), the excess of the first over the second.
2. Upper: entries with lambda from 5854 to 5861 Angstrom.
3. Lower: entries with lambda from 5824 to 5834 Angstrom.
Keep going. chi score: -0.5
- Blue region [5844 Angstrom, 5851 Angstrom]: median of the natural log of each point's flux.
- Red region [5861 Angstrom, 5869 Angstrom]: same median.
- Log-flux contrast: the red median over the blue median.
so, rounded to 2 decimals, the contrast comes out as 1.03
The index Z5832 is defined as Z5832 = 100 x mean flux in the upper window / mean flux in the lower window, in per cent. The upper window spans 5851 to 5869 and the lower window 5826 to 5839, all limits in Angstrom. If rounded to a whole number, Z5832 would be 104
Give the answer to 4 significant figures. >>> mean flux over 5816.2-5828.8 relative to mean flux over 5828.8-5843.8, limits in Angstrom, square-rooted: 1.023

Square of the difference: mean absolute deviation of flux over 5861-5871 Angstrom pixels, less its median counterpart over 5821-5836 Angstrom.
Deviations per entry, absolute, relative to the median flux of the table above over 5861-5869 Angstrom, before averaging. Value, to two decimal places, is 0.23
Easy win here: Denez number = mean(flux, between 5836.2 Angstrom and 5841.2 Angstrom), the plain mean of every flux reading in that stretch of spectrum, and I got 9.1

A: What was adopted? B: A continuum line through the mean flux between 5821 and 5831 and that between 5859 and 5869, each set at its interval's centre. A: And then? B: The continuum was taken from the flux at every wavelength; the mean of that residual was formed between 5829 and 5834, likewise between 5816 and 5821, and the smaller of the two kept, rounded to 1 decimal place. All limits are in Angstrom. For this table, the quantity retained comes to -0.5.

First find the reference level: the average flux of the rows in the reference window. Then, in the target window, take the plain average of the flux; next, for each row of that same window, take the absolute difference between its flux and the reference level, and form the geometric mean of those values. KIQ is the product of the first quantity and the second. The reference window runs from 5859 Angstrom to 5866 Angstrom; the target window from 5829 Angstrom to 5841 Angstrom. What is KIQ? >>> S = 12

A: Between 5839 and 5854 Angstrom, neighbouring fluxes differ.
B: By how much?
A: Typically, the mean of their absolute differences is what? 2.57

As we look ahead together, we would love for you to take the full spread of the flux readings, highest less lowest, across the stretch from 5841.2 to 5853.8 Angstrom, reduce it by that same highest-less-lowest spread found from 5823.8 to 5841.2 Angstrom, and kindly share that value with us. 1.6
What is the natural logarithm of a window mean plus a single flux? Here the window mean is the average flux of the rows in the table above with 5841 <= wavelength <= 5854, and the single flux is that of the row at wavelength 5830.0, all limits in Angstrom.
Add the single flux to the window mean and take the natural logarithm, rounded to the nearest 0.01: 2.95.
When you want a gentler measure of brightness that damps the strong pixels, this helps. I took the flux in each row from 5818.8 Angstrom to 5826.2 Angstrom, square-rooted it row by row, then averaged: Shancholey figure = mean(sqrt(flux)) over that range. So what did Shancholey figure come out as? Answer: 3.05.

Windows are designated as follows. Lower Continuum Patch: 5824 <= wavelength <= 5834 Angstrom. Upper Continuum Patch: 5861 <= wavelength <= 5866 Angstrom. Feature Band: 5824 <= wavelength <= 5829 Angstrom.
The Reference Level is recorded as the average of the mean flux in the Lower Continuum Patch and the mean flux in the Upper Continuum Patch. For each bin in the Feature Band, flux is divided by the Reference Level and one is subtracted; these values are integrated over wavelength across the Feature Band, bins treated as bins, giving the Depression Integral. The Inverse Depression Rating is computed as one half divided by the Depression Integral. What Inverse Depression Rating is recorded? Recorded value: 2.7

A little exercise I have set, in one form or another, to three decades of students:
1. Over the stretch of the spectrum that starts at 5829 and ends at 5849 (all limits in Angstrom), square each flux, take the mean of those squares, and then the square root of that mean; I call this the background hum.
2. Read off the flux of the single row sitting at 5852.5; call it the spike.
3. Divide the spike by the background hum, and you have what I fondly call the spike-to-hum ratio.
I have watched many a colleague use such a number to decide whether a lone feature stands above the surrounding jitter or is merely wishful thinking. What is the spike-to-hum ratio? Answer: 1.02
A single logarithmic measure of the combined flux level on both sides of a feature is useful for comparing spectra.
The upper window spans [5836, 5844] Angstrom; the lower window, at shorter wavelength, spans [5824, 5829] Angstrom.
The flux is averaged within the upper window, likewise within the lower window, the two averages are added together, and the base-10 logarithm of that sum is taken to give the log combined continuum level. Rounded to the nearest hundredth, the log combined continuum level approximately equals 1.31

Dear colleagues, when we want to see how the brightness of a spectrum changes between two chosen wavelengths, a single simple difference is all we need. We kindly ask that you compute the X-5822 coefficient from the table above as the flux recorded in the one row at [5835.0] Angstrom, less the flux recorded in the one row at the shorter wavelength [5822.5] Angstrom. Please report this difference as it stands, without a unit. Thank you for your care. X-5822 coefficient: -1.1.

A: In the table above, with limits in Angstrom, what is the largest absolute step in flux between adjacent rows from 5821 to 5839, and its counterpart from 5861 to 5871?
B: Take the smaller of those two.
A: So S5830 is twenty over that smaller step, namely 14.3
